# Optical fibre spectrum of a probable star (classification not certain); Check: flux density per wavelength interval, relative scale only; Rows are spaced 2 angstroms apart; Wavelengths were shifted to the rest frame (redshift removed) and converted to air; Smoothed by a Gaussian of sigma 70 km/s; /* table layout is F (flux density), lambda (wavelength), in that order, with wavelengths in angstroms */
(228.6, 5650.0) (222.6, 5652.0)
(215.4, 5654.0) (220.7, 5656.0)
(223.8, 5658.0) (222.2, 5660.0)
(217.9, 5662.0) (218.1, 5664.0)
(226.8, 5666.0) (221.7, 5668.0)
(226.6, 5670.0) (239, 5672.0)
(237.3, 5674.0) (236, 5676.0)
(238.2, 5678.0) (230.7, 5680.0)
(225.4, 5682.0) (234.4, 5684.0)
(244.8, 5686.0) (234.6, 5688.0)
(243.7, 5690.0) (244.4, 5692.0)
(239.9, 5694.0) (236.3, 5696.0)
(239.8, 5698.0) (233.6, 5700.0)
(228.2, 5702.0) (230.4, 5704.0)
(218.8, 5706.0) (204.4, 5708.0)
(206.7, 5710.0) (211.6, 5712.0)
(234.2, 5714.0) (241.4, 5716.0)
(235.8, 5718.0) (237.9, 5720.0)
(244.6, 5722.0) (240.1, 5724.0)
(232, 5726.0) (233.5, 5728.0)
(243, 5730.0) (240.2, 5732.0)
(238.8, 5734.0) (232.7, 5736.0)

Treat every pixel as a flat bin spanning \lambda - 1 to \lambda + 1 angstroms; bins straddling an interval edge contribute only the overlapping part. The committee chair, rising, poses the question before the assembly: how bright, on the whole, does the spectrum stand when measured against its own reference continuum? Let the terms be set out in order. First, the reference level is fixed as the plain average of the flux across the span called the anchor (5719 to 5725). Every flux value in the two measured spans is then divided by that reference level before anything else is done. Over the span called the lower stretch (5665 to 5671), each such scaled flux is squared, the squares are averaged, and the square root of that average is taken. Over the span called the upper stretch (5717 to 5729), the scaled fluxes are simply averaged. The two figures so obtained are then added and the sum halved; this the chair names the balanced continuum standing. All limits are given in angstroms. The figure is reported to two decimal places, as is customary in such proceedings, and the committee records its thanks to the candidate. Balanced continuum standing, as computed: 0.96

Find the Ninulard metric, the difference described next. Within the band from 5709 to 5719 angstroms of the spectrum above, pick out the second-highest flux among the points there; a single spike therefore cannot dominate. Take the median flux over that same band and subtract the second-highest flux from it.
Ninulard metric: -1.6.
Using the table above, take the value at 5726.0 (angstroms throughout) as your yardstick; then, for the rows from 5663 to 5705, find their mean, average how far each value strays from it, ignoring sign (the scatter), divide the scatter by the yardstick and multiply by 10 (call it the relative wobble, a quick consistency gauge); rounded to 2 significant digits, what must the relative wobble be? 0.26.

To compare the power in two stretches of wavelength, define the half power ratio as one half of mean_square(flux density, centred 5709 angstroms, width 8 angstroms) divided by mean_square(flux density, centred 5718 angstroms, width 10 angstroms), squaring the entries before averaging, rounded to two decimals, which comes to 0.39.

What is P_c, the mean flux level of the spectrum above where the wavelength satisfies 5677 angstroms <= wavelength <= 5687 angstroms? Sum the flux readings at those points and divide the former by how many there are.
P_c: 235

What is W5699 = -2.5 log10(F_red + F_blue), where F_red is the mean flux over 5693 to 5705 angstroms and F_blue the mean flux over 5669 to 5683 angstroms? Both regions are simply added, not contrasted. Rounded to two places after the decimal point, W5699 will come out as -6.68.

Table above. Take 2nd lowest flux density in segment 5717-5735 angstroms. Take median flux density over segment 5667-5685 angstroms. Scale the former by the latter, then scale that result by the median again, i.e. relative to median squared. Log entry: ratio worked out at 0.0042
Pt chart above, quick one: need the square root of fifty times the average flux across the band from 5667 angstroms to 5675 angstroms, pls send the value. 107.5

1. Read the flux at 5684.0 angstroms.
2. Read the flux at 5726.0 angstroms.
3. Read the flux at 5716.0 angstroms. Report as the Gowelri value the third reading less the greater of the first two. 7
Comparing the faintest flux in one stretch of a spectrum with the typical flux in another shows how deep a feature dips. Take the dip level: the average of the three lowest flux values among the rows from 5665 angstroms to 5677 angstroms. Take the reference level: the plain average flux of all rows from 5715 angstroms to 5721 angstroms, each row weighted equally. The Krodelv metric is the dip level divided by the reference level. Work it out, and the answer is 0.94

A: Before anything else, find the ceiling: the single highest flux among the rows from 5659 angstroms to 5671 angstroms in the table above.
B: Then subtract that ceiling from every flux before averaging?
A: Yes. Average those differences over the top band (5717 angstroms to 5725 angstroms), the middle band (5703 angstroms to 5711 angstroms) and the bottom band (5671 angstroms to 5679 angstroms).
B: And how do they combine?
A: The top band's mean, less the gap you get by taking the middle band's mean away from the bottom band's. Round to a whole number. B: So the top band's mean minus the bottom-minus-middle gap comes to -10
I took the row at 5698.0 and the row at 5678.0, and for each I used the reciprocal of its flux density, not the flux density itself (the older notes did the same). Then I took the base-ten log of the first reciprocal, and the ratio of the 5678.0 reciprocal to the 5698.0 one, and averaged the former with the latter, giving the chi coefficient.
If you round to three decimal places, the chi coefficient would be -0.687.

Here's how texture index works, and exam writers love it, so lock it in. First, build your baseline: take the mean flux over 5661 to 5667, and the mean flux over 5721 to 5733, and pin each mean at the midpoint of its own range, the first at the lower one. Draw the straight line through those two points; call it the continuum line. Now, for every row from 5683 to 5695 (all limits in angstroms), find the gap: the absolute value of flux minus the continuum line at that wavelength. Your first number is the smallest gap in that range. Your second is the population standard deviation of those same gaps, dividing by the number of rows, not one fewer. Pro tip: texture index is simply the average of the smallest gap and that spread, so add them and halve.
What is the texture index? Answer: 5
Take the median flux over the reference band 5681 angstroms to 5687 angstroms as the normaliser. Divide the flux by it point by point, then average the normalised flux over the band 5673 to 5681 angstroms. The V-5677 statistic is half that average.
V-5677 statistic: 0.50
